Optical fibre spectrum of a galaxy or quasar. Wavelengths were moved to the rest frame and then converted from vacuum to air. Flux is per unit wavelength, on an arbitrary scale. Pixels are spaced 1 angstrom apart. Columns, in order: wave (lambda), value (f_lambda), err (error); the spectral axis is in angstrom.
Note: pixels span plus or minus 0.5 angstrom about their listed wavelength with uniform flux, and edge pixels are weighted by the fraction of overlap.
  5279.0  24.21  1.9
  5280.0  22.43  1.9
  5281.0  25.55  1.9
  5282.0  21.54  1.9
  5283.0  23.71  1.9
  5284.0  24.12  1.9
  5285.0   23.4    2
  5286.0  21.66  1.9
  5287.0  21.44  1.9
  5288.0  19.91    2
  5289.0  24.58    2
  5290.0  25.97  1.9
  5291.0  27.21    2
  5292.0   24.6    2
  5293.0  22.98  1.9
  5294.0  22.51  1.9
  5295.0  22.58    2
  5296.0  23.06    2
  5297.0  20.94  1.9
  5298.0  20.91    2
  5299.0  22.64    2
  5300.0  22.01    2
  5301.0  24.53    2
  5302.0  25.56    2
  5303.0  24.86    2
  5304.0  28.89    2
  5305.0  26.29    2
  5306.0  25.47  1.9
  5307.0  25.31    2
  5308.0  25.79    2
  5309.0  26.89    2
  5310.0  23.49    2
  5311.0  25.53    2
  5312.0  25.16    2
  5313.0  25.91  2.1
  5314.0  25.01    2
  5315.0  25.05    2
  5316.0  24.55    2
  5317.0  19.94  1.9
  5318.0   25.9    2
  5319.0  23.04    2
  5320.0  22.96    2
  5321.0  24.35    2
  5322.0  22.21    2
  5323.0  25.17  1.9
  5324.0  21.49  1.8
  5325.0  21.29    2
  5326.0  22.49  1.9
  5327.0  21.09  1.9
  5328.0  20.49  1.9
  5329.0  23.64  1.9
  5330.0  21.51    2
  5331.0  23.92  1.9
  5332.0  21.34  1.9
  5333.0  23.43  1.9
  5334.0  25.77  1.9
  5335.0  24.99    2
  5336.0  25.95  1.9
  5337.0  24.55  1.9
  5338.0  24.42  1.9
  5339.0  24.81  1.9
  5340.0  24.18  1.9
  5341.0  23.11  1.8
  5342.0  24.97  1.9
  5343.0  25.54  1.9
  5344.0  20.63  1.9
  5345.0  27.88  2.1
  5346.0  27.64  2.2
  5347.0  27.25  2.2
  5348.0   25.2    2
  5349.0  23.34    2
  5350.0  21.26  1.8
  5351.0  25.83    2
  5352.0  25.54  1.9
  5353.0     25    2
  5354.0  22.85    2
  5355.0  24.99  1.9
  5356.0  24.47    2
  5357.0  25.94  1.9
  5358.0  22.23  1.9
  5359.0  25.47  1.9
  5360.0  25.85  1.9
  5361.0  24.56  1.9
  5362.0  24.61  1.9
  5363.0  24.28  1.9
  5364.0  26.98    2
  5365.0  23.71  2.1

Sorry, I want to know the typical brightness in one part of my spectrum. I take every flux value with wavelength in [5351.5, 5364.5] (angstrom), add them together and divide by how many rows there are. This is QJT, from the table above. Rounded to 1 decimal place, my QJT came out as 24.8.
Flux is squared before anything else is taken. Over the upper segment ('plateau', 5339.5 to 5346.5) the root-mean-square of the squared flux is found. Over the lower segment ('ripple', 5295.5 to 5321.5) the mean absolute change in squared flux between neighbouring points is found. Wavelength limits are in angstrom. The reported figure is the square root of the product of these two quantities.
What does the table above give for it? 224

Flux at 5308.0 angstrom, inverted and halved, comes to 0.0194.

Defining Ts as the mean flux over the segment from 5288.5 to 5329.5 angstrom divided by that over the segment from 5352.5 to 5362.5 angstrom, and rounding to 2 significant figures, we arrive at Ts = 0.97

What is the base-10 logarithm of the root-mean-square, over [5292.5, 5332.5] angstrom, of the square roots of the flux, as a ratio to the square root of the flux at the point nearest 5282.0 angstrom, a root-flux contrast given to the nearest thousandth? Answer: 0.020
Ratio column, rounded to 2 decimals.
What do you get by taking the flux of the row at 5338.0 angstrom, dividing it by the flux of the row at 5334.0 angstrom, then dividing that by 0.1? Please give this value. 9.48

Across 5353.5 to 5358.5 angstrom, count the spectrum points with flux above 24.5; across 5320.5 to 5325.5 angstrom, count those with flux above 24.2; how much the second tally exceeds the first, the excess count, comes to 0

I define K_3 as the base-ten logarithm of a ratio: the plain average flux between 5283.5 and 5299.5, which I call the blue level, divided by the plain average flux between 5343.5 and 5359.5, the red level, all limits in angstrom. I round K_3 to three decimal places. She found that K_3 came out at -0.031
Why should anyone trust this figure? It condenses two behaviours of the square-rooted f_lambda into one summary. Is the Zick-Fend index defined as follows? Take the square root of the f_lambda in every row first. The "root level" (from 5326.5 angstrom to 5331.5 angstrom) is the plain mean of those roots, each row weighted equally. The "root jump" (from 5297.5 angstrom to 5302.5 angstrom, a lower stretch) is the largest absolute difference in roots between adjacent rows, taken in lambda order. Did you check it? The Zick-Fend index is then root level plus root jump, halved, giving 2.48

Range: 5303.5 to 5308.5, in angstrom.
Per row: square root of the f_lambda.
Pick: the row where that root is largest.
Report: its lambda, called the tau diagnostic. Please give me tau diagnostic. 5304.0 angstrom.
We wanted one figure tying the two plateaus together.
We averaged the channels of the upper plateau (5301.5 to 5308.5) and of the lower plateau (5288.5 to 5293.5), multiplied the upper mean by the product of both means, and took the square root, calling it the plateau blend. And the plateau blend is 130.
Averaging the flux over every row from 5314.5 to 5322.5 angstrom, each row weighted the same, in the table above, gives 23.5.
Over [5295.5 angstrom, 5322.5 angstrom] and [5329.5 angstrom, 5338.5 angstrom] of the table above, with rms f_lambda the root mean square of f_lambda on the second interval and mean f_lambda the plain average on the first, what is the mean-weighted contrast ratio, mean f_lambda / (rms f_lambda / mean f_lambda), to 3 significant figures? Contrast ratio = 24.6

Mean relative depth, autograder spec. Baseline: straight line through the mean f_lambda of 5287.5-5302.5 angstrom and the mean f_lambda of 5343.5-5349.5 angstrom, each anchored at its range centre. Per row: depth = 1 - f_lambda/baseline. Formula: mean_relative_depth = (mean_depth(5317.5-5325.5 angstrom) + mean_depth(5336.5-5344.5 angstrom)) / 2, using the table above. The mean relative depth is 0.04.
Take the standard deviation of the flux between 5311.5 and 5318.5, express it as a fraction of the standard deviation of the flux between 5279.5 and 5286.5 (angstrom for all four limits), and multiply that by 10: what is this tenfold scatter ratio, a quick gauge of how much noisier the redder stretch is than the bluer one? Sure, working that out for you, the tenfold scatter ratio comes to 14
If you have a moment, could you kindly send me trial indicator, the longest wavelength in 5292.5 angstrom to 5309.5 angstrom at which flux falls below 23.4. 5300.0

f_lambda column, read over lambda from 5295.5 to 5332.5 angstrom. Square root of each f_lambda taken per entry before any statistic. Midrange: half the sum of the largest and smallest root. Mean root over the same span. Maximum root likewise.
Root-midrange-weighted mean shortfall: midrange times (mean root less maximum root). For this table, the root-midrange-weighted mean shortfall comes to -2.5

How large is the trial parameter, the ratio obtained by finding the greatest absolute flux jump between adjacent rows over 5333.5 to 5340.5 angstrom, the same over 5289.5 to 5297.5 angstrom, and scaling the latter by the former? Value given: 1.9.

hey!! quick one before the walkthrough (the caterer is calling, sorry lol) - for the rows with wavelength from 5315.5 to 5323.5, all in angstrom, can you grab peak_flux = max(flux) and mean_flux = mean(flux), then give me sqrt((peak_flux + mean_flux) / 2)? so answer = 4.97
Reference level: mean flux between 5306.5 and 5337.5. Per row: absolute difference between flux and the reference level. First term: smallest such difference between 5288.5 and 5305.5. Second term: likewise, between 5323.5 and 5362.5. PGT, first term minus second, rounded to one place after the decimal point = 0.6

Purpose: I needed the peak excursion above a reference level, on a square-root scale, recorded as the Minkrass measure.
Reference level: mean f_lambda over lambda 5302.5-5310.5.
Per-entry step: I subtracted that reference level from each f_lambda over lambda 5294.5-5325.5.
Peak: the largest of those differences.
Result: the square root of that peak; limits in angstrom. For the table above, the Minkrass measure 1.7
